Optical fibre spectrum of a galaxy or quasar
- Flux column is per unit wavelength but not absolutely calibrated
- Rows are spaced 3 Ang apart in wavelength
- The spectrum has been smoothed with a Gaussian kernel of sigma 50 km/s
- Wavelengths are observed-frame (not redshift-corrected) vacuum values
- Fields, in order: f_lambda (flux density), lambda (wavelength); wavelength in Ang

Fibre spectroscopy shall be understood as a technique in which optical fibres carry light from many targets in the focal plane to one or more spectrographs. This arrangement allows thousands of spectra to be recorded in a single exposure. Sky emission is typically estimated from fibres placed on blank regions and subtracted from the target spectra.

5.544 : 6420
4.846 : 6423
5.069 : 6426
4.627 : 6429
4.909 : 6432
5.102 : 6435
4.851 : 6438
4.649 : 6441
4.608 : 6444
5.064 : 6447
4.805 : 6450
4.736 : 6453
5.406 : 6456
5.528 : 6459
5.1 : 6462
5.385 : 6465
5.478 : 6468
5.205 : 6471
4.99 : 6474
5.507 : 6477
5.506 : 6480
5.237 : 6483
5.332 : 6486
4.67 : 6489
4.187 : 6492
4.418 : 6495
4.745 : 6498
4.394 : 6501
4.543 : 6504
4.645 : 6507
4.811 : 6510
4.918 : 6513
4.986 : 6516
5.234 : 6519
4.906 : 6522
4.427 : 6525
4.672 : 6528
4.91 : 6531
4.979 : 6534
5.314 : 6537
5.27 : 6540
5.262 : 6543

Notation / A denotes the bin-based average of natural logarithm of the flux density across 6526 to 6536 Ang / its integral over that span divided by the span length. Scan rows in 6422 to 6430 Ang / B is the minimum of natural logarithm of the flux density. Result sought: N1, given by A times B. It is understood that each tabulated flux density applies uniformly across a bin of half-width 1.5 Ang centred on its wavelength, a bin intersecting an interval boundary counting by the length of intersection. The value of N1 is 2.42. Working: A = 1.58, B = 1.53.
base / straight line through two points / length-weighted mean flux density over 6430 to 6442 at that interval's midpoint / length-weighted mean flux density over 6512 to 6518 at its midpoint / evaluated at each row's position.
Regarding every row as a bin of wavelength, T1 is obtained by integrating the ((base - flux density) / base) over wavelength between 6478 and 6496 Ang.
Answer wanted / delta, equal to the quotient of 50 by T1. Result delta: 693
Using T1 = 0.1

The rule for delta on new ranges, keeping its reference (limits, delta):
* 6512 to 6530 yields 107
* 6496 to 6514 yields 45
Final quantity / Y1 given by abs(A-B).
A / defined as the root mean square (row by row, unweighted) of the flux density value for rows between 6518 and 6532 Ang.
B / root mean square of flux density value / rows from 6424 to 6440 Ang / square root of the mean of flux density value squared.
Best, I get 0.08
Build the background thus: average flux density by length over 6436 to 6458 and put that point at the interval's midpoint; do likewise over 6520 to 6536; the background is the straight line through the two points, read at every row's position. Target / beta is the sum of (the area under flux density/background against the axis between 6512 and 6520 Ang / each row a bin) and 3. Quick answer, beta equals 11.4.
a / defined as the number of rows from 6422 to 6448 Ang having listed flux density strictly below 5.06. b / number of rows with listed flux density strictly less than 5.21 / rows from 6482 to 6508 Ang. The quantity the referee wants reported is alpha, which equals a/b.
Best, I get 0.86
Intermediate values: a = 6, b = 7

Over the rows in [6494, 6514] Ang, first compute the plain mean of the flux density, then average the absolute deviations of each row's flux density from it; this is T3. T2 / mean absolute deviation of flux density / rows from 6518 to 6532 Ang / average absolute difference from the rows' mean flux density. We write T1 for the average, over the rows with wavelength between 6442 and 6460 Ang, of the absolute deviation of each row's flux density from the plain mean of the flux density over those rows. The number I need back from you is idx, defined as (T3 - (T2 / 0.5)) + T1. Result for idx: 0.02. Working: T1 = 0.308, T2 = 0.22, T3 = 0.16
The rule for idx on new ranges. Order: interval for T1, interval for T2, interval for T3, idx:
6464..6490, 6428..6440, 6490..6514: 0.14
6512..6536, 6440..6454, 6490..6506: 0.05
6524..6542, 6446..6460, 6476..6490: -0.08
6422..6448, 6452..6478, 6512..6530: -0.08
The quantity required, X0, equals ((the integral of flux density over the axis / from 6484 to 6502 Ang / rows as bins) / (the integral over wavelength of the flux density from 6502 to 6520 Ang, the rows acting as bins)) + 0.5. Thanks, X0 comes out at 1.46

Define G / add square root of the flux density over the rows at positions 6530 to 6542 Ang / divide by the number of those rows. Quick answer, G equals 2.26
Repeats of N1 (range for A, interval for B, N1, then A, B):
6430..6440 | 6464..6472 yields 2.63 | 1.59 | 1.65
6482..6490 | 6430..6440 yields 2.57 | 1.63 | 1.58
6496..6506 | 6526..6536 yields 2.34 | 1.52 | 1.54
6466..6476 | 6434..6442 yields 2.55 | 1.66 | 1.54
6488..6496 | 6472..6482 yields 2.38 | 1.48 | 1.61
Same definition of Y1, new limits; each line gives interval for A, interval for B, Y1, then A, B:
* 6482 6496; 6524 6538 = 0.08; 4.79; 4.9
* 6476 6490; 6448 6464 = 0.13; 5.26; 5.1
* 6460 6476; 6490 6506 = 0.77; 5.23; 4.5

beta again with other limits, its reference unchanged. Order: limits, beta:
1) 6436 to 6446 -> 12.7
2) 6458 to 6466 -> 11.7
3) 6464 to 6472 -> 11.8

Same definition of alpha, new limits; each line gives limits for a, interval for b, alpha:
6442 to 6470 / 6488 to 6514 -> 0.33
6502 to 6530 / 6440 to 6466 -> 1.33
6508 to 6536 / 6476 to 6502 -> 1.60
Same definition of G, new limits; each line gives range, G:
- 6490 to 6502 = 2.11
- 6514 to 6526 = 2.21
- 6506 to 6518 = 2.20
